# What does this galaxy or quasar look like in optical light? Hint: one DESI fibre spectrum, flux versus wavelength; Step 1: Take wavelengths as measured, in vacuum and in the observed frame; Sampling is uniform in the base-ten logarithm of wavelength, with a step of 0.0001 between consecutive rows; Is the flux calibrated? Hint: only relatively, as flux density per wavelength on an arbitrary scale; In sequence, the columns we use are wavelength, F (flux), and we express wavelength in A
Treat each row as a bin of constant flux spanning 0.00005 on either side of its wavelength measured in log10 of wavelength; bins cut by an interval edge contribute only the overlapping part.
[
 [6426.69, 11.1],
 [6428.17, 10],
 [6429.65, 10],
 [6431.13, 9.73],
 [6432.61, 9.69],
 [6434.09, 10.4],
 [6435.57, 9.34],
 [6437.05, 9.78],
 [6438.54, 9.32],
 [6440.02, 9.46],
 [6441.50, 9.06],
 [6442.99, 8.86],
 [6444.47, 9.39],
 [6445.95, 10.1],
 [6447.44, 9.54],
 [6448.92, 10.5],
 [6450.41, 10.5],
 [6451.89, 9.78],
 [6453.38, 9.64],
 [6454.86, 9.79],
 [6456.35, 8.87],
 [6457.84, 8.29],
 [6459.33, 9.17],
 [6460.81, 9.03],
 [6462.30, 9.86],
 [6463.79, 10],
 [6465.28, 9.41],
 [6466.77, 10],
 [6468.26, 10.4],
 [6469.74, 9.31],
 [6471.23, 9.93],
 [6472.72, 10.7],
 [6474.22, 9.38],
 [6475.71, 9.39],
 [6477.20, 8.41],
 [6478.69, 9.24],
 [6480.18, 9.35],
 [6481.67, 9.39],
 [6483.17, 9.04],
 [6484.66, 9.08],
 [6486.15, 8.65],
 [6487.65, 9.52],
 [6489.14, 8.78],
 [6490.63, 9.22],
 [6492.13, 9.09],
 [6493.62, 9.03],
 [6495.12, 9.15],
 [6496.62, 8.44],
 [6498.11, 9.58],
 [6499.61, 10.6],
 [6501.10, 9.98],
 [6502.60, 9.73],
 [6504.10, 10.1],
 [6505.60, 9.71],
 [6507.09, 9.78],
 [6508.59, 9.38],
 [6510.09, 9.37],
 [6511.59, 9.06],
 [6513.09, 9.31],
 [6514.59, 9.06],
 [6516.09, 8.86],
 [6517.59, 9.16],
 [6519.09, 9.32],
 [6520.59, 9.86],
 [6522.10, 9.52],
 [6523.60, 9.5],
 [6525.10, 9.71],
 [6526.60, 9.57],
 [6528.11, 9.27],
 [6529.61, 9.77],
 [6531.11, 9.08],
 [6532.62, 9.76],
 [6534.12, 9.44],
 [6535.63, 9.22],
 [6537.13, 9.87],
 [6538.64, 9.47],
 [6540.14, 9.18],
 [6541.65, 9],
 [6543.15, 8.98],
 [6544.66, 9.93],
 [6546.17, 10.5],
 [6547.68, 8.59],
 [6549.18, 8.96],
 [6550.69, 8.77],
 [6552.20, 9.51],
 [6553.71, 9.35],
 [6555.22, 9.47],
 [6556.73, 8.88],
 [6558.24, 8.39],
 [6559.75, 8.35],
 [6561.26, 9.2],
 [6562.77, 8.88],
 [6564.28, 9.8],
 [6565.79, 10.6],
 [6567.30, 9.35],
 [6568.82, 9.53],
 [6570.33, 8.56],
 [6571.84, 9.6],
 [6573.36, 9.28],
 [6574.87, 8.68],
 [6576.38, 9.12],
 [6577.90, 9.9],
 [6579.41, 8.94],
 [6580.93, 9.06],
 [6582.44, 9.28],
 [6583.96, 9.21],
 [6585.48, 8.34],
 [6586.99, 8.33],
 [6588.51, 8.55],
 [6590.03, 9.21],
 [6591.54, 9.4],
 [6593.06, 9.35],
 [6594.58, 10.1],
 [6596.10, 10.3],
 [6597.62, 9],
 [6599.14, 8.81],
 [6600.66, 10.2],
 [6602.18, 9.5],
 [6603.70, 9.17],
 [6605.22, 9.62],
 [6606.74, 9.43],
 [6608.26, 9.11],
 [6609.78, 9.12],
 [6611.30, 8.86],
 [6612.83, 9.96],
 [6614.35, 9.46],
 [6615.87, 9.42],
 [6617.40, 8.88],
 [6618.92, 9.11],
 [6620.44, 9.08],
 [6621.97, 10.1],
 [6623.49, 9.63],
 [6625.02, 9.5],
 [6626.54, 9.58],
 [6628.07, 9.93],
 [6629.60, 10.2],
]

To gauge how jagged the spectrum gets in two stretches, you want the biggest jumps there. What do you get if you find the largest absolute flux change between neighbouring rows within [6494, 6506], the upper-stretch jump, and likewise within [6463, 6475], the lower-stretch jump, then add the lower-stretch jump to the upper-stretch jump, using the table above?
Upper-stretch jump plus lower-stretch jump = 2.5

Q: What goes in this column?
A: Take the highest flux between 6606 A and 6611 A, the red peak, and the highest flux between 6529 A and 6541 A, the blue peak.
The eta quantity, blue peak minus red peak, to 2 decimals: 0.44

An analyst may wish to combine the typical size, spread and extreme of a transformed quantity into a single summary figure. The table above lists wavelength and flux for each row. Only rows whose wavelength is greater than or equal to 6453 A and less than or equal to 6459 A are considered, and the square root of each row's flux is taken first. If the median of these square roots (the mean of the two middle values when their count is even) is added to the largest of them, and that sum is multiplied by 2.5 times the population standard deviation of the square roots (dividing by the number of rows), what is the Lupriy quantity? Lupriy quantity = 1.6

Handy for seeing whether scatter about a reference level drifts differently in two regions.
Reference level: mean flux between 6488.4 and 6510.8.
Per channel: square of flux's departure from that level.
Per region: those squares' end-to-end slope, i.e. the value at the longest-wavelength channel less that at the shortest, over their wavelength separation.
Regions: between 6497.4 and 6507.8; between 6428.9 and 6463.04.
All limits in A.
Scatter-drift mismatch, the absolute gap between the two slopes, 0.014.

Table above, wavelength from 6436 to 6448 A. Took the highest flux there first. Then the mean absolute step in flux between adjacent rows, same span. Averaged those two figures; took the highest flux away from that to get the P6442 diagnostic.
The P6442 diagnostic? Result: -4.8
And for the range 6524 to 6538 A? -4.7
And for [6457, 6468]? -4.7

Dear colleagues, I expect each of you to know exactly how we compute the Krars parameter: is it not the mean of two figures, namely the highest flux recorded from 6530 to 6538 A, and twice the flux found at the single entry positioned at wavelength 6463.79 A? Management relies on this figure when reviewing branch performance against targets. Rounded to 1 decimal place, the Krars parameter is 14.9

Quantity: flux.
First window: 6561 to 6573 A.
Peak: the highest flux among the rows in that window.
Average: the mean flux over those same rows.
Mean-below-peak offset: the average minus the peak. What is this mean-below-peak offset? -1.16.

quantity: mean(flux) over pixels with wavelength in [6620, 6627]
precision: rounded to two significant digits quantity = 9.6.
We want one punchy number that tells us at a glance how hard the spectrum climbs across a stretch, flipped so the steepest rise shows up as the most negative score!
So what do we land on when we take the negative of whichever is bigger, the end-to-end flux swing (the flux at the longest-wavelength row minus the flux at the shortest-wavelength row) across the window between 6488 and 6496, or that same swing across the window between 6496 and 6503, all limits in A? -1.3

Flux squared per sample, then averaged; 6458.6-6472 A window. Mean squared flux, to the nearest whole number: 94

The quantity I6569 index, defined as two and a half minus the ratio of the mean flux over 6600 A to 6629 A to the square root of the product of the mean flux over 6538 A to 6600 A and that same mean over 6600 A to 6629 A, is 1.49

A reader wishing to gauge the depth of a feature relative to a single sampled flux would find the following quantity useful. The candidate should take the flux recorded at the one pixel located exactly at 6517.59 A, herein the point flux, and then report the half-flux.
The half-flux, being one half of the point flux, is 4.58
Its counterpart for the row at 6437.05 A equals 4.89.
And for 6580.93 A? 4.53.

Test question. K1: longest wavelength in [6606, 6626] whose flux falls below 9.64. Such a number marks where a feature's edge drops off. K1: 6625.02 A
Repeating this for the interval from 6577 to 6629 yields 6626.54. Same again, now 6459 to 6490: 6489.14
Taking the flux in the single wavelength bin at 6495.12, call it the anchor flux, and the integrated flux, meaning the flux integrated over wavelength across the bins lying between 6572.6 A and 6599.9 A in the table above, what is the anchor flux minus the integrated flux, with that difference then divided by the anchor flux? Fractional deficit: -26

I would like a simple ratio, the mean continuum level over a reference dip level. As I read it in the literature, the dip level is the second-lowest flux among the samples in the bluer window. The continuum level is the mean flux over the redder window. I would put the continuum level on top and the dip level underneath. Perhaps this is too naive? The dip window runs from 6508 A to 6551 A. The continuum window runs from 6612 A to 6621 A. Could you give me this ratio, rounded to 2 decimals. 1.06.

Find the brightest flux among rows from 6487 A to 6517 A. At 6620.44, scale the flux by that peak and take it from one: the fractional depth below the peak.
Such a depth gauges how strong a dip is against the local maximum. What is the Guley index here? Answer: 0.143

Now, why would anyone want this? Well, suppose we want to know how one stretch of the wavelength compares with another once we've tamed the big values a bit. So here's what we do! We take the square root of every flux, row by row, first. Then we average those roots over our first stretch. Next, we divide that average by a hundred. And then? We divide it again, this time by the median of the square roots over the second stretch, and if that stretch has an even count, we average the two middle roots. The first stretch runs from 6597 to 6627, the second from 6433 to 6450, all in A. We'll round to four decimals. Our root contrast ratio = 0.0100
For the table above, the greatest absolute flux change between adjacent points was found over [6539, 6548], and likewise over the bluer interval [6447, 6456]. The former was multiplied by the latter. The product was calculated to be 1.8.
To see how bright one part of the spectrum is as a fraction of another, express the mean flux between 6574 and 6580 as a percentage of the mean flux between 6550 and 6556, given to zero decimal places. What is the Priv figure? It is 99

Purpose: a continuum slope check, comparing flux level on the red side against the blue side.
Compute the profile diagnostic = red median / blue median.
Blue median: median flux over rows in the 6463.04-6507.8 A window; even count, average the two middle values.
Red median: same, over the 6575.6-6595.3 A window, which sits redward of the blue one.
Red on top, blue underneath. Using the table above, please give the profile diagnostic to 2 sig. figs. 0.98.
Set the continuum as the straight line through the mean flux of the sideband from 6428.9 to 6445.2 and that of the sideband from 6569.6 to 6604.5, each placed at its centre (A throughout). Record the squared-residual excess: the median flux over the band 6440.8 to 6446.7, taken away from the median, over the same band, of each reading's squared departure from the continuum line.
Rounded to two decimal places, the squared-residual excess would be -8.95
